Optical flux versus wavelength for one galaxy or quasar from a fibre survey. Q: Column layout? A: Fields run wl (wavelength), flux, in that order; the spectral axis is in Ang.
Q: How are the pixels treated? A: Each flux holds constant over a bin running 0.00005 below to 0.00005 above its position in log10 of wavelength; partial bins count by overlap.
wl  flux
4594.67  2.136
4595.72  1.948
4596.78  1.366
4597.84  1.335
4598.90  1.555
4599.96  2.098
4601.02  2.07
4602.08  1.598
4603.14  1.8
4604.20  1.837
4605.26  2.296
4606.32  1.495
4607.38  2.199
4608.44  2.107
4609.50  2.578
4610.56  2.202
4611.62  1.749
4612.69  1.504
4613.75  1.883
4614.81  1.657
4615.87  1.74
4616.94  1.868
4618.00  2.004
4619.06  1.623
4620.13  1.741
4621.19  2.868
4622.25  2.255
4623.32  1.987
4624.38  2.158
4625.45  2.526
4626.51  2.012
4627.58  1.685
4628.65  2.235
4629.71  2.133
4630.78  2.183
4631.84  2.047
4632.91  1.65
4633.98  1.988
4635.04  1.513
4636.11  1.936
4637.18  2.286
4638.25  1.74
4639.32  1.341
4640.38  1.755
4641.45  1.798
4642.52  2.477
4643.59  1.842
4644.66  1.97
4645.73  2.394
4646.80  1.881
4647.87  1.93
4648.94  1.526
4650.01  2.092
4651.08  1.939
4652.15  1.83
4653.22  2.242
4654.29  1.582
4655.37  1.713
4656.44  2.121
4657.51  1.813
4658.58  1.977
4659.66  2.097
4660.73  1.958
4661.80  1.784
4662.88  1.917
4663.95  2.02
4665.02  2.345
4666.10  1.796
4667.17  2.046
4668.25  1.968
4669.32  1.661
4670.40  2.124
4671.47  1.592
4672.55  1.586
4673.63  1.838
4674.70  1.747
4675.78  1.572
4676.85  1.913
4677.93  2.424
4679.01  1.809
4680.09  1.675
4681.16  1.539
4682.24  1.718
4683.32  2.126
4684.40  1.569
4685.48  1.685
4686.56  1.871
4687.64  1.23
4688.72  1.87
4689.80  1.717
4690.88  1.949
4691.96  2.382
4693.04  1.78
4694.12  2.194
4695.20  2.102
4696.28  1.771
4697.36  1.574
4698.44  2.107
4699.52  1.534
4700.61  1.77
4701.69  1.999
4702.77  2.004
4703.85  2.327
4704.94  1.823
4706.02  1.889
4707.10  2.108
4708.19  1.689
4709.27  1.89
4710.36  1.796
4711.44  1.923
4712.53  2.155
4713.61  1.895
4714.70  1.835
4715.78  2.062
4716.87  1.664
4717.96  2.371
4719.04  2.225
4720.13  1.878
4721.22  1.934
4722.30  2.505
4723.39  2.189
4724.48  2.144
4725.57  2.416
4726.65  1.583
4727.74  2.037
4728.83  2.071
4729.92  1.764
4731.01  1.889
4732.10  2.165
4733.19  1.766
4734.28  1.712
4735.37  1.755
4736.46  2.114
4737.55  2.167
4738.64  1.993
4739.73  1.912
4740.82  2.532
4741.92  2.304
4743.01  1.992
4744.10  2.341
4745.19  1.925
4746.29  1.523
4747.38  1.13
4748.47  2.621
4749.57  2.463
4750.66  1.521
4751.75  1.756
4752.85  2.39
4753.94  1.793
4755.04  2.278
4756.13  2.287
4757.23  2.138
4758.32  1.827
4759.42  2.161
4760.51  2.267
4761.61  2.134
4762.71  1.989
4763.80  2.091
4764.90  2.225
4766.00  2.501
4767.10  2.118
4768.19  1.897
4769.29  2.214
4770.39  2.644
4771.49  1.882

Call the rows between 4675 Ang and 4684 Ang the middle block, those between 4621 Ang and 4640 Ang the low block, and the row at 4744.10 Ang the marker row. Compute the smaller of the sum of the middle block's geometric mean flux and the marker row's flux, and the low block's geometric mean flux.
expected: 2.00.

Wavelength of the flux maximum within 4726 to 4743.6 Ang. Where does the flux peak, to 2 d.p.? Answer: 4740.82 Ang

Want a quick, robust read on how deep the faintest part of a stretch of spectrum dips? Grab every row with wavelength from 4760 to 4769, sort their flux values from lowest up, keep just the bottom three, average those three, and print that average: 1.99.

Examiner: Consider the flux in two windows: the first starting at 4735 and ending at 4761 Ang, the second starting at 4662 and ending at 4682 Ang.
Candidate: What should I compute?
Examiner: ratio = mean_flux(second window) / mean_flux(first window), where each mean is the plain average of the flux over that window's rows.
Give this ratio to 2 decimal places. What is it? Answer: 0.91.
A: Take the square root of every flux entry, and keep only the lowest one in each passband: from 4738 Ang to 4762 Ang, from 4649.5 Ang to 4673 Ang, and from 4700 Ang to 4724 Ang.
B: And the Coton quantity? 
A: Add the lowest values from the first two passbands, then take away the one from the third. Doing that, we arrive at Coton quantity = 1.03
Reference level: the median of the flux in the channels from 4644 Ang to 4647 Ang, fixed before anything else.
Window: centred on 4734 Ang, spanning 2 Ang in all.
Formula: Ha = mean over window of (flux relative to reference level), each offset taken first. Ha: -0.23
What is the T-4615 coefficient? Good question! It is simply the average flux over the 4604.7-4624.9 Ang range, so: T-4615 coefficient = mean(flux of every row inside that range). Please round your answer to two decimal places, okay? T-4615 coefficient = 2.00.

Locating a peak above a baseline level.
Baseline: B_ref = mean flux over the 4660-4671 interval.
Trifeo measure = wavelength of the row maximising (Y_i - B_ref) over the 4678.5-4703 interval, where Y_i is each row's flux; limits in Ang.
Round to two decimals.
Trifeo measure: 4691.96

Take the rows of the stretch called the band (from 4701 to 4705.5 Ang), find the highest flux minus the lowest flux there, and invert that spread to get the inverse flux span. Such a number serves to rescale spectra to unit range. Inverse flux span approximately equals 1.98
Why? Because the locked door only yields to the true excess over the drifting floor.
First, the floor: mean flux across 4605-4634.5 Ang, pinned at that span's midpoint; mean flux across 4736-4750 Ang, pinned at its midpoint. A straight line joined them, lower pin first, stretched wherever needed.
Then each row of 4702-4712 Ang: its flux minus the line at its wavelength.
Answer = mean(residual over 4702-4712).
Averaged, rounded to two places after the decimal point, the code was -0.12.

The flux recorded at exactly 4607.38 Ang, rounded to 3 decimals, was 2.199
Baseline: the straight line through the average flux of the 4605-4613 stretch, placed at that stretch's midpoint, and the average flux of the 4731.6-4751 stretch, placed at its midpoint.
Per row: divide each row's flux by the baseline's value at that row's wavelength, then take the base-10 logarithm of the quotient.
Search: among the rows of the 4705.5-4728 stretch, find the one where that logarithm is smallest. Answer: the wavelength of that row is 4726.65 Ang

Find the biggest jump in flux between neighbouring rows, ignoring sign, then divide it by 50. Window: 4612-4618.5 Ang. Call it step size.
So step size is 0.008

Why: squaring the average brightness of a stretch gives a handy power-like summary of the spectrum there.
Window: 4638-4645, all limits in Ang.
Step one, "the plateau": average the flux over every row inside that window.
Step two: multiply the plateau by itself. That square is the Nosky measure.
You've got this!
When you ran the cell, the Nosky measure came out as 3.41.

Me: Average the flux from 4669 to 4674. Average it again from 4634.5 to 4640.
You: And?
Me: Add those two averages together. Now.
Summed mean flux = 3.52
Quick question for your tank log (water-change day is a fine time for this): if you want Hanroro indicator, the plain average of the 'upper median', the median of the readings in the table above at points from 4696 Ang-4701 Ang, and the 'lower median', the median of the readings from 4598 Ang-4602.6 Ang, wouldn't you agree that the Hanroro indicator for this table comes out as 1.80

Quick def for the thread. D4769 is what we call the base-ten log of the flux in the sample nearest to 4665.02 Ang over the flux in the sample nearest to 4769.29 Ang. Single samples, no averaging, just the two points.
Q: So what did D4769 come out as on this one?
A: 0.02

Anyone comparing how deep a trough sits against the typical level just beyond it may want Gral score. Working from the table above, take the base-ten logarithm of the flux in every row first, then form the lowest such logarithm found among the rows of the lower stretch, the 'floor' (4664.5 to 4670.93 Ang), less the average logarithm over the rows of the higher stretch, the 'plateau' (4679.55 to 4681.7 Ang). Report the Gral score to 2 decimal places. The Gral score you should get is 0.01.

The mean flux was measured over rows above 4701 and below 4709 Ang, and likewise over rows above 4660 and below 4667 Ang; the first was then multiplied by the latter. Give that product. 3.9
